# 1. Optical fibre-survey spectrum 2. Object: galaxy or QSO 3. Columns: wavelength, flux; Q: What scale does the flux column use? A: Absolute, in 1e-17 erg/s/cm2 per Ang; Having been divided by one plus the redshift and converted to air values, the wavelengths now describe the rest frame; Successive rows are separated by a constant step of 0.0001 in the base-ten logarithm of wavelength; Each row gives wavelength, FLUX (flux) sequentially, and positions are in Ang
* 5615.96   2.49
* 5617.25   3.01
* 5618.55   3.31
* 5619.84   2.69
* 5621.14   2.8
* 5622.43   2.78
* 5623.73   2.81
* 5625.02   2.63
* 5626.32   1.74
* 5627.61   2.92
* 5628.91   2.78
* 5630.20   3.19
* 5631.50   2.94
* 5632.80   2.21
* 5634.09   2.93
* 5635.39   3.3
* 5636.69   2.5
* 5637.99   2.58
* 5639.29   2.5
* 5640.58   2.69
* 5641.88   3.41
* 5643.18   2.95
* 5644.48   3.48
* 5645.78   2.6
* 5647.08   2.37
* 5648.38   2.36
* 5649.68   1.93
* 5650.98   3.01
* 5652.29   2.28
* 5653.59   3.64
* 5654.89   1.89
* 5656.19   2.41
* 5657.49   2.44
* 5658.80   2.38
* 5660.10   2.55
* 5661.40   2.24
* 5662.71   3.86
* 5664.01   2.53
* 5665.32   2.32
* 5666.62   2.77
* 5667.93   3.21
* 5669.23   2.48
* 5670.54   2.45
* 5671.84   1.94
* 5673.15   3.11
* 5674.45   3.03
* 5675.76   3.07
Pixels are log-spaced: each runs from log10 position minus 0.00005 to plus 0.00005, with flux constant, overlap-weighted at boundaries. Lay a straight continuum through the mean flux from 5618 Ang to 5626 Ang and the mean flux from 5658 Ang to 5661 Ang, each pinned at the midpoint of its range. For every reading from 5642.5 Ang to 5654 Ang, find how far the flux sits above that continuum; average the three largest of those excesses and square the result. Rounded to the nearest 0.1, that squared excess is 0.7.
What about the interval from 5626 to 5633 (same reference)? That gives 0.1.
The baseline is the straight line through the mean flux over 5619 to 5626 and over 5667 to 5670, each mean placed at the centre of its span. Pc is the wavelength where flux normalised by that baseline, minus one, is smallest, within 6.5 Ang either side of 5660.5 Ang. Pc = 5654.89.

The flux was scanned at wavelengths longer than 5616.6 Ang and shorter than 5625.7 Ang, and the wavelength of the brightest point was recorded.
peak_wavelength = 5618.55 Ang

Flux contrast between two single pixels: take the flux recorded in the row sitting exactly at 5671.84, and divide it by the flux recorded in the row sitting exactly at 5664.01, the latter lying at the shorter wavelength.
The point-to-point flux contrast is 0.77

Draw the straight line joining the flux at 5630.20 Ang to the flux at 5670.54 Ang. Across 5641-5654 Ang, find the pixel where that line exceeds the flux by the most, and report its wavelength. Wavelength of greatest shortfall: 5649.68 Ang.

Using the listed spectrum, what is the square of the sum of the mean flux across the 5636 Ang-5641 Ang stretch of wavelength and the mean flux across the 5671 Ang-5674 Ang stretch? 26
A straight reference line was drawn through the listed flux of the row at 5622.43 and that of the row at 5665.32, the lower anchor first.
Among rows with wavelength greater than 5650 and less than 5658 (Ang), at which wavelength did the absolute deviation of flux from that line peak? 5653.59 Ang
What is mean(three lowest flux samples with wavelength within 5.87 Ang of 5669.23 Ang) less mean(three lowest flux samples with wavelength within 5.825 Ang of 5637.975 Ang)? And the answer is -0.2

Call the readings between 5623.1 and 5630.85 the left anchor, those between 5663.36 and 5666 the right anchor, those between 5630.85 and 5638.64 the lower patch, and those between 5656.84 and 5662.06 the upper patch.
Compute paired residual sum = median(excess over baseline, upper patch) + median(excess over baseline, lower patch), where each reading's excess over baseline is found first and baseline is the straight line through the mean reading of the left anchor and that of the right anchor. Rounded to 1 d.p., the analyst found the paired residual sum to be 0.1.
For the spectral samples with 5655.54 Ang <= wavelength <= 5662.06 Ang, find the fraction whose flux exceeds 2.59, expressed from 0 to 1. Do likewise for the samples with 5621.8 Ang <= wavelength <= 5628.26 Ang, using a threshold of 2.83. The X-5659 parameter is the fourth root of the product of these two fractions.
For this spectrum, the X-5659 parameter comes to 0.0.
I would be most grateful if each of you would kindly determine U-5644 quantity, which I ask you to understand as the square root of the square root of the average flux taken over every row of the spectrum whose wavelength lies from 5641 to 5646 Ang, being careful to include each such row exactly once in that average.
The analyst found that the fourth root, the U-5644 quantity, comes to 1.33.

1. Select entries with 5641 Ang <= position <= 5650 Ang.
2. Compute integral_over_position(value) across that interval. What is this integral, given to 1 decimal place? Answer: 24.8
